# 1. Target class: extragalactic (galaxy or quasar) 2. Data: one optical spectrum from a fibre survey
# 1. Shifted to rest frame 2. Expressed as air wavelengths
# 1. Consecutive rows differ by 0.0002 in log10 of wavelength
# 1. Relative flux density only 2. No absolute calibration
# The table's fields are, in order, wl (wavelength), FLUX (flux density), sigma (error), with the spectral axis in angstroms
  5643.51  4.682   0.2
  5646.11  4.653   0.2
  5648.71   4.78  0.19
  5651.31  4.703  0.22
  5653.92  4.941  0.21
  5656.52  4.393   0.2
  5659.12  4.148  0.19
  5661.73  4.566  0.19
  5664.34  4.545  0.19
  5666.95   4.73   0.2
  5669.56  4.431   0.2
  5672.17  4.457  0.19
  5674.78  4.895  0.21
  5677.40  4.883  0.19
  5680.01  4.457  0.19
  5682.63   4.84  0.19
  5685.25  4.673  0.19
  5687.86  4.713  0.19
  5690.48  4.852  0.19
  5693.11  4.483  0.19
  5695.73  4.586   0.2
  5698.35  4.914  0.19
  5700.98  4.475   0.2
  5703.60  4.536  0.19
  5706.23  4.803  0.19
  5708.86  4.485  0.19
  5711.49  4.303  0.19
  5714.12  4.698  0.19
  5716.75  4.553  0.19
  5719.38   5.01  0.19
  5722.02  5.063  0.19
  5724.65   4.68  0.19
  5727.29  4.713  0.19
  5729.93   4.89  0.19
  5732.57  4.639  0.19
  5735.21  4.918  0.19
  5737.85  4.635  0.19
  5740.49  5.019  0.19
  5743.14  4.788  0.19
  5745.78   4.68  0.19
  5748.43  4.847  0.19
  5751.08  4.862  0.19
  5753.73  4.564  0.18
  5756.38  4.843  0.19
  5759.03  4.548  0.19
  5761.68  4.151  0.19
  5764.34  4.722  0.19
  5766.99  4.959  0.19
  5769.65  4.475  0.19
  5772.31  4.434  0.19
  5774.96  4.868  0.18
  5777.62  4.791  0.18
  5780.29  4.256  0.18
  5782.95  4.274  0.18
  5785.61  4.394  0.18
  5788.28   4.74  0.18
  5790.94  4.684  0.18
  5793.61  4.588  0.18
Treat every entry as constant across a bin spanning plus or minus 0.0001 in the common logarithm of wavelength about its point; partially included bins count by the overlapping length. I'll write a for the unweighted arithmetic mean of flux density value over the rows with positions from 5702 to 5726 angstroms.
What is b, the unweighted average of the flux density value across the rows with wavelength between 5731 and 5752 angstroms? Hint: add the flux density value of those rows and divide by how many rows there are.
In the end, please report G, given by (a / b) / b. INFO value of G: 0.203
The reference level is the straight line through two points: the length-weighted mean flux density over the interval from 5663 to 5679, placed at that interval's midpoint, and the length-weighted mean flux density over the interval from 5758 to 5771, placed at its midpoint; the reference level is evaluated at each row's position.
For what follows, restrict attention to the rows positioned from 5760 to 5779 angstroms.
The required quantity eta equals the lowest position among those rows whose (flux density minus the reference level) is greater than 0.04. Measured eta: 5764.34 angstroms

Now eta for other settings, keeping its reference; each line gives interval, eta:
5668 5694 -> 5674.78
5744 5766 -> 5745.78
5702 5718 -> 5706.23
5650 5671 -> 5653.92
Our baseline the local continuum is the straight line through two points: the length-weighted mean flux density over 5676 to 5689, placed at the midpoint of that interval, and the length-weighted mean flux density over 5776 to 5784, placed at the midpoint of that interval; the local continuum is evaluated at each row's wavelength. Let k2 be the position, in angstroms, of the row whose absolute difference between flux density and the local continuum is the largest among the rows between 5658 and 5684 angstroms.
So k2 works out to 5659.12 angstroms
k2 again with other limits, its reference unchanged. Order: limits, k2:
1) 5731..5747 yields 5740.49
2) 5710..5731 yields 5722.02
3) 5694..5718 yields 5711.49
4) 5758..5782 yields 5766.99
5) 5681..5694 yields 5693.11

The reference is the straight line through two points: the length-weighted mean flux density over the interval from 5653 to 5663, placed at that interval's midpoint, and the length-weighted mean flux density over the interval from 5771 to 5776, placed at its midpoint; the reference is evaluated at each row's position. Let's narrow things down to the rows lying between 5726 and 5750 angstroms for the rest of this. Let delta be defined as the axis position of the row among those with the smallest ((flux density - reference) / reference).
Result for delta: 5737.85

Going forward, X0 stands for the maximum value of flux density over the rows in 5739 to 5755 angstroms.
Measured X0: 5.019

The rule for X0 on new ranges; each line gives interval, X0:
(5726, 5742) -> 5.019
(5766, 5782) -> 4.959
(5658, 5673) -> 4.73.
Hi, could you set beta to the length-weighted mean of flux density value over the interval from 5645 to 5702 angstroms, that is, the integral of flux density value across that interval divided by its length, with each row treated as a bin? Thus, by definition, 4.64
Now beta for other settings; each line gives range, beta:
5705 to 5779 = 4.71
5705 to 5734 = 4.71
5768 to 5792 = 4.55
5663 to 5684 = 4.65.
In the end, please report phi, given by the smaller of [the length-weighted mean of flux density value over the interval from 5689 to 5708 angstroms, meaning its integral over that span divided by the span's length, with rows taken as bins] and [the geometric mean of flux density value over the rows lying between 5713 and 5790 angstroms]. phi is 4.66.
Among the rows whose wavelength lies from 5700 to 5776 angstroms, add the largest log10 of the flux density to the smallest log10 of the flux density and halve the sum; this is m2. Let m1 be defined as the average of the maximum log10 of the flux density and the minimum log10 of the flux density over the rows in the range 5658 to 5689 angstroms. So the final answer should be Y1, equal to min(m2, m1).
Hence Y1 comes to 0.654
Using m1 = 0.654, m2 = 0.661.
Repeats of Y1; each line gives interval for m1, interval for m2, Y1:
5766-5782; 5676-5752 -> 0.662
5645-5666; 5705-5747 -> 0.656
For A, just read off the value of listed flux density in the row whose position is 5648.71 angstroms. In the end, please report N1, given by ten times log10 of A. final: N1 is 6.8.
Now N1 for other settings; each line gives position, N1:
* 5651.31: 6.7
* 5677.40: 6.9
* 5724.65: 6.7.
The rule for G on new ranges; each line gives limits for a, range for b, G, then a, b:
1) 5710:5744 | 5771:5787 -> 0.235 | 4.76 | 4.50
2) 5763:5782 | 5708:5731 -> 0.209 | 4.64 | 4.71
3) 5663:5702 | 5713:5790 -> 0.212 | 4.66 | 4.69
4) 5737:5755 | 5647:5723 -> 0.220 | 4.77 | 4.65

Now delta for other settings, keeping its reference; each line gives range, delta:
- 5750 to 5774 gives 5761.68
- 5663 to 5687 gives 5669.56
